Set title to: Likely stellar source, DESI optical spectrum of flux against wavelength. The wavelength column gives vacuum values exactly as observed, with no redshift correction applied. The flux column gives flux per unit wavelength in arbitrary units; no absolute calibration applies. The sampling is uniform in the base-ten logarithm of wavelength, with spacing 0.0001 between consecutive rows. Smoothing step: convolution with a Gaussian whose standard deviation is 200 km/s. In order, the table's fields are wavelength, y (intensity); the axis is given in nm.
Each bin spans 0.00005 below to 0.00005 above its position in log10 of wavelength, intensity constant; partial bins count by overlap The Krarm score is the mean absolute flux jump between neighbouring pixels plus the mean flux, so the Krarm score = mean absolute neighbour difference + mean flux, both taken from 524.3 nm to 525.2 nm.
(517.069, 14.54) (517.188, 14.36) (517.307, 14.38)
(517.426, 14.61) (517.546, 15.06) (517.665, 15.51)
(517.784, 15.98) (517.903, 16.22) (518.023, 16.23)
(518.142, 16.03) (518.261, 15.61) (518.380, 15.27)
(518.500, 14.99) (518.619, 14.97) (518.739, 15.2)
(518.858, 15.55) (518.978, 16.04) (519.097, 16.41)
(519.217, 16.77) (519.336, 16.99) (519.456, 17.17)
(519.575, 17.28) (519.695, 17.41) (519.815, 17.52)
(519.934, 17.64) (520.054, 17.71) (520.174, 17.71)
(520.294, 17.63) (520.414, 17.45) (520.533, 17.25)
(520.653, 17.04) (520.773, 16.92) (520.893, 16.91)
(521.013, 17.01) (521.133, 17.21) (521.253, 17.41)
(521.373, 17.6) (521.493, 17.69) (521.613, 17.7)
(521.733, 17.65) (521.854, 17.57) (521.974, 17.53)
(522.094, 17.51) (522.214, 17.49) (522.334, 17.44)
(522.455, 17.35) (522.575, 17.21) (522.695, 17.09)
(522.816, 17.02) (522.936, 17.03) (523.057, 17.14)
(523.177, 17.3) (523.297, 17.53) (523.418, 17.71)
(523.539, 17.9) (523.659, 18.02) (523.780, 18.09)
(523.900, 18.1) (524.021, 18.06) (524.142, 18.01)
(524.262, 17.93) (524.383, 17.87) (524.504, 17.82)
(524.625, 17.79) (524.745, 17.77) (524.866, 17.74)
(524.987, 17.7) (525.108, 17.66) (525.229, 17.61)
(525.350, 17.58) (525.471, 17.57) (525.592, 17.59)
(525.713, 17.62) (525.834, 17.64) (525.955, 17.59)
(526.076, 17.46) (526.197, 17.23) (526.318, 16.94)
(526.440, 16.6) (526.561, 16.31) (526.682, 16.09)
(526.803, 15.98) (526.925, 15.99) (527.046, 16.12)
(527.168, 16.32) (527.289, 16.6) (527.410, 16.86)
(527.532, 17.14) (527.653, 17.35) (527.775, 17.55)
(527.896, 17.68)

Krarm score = 17.8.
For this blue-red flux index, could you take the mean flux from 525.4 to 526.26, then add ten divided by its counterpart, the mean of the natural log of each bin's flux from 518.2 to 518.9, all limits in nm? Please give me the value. 21.2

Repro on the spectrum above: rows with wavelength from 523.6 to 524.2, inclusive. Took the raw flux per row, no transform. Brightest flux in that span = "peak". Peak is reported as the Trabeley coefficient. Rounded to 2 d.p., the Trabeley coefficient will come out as 18.10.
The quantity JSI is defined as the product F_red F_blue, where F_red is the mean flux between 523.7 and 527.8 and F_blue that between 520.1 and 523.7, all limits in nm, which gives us 301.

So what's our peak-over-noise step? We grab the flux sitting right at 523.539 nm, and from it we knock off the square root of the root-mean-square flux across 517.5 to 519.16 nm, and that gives 13.9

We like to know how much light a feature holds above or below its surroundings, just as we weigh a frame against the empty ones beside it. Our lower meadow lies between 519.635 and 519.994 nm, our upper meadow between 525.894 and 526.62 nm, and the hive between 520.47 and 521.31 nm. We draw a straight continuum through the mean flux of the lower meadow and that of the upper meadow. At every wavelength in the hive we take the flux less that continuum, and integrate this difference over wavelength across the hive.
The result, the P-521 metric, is -0.28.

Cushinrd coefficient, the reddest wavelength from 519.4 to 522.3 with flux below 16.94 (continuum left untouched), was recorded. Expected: 520.893 nm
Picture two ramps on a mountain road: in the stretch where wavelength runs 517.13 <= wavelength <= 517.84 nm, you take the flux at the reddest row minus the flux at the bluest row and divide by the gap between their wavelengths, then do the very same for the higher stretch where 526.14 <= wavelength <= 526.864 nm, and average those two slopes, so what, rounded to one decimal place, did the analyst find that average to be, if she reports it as 0.3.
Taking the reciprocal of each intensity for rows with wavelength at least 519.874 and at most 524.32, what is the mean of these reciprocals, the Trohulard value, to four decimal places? 0.0572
